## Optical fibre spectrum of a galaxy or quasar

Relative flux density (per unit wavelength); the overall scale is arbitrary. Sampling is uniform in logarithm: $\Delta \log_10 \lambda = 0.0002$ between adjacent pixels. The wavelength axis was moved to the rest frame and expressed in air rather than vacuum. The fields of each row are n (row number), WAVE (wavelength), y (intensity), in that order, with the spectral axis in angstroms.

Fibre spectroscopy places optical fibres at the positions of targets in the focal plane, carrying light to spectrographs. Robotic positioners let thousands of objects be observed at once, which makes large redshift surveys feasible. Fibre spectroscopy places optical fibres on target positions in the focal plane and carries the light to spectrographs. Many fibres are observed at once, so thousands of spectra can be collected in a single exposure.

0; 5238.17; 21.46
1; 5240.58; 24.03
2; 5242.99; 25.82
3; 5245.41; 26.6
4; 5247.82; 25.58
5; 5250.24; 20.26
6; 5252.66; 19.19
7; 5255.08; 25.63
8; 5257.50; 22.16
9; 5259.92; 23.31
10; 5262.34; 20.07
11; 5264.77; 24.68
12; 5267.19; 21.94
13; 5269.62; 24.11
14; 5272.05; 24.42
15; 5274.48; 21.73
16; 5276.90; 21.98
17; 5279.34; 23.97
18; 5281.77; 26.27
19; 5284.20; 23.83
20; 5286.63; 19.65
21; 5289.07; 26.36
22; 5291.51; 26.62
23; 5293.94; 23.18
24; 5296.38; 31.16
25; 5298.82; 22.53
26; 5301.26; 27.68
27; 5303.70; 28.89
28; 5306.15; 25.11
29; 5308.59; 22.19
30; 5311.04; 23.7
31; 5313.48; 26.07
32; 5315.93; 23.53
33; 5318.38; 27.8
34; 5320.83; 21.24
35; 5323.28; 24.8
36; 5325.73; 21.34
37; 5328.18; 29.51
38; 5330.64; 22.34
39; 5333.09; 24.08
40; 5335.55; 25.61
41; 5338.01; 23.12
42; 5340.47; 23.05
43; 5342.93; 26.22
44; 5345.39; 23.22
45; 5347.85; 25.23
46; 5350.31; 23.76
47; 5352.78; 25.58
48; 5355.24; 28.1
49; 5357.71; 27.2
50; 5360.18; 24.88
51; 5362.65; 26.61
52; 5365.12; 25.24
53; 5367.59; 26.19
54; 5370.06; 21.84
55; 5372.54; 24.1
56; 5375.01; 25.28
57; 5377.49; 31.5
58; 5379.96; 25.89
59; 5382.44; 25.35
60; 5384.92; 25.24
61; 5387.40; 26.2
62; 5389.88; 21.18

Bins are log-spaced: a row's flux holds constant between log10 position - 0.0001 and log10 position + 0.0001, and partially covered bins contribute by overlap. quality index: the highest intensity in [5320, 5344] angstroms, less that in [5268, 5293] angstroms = 2.9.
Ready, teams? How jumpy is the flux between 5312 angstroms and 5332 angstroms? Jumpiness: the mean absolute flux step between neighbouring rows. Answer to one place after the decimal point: 5.1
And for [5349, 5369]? 1.7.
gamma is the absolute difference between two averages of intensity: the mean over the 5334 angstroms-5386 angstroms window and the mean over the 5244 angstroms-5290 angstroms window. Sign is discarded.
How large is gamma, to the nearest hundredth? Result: 2.14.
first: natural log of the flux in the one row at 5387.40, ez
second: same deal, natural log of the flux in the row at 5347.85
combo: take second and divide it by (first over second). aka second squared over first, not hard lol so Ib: 3.19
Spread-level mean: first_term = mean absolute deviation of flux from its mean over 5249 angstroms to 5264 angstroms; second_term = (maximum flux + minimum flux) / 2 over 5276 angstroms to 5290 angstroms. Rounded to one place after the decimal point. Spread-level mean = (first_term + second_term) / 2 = 12.5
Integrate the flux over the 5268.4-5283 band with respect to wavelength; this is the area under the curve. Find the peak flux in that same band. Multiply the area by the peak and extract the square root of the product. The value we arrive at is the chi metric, 95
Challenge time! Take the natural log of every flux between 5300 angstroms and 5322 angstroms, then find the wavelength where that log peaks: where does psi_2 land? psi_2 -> 5303.70 angstroms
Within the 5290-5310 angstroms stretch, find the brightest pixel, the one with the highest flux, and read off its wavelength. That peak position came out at 5296.38 angstroms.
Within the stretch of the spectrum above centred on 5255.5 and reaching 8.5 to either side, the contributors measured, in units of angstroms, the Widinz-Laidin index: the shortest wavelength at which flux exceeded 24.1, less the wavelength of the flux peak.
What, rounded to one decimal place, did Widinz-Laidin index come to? -7.3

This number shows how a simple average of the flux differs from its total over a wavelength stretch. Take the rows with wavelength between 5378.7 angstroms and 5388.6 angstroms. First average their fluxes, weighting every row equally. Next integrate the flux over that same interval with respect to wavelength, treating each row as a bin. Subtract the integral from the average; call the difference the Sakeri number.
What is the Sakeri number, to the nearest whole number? -229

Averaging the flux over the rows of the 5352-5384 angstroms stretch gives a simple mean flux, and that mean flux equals 26.0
